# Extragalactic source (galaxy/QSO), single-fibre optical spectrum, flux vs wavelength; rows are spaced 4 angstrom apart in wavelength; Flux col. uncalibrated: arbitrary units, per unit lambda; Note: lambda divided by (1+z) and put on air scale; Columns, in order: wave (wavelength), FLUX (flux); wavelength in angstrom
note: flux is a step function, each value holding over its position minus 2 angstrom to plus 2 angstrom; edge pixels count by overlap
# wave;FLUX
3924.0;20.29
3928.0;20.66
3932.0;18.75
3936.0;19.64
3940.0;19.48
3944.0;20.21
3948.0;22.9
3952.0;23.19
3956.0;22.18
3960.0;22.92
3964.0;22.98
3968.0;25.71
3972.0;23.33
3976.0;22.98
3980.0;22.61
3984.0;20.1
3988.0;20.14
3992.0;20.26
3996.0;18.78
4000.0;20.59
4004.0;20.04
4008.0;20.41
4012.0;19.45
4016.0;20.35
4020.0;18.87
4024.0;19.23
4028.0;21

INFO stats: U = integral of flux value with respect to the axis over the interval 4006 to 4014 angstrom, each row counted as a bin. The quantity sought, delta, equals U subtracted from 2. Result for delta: -157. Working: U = 159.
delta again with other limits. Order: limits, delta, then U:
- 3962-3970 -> -193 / 195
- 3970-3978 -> -183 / 185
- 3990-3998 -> -154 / 156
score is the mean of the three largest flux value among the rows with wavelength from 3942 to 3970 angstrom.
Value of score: 24.0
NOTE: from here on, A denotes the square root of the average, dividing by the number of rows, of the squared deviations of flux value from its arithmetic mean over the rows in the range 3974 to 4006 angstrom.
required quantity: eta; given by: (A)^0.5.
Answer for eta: 1.15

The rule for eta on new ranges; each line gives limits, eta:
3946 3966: 0.59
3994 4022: 0.83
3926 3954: 1.26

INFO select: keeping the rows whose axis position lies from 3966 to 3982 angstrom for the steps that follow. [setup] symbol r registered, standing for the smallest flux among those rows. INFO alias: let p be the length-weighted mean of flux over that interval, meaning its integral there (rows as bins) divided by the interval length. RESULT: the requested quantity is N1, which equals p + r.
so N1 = 46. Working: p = 23.7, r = 22.61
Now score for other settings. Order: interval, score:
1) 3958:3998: 24.0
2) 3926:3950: 21.3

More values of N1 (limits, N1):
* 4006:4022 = 39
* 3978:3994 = 41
